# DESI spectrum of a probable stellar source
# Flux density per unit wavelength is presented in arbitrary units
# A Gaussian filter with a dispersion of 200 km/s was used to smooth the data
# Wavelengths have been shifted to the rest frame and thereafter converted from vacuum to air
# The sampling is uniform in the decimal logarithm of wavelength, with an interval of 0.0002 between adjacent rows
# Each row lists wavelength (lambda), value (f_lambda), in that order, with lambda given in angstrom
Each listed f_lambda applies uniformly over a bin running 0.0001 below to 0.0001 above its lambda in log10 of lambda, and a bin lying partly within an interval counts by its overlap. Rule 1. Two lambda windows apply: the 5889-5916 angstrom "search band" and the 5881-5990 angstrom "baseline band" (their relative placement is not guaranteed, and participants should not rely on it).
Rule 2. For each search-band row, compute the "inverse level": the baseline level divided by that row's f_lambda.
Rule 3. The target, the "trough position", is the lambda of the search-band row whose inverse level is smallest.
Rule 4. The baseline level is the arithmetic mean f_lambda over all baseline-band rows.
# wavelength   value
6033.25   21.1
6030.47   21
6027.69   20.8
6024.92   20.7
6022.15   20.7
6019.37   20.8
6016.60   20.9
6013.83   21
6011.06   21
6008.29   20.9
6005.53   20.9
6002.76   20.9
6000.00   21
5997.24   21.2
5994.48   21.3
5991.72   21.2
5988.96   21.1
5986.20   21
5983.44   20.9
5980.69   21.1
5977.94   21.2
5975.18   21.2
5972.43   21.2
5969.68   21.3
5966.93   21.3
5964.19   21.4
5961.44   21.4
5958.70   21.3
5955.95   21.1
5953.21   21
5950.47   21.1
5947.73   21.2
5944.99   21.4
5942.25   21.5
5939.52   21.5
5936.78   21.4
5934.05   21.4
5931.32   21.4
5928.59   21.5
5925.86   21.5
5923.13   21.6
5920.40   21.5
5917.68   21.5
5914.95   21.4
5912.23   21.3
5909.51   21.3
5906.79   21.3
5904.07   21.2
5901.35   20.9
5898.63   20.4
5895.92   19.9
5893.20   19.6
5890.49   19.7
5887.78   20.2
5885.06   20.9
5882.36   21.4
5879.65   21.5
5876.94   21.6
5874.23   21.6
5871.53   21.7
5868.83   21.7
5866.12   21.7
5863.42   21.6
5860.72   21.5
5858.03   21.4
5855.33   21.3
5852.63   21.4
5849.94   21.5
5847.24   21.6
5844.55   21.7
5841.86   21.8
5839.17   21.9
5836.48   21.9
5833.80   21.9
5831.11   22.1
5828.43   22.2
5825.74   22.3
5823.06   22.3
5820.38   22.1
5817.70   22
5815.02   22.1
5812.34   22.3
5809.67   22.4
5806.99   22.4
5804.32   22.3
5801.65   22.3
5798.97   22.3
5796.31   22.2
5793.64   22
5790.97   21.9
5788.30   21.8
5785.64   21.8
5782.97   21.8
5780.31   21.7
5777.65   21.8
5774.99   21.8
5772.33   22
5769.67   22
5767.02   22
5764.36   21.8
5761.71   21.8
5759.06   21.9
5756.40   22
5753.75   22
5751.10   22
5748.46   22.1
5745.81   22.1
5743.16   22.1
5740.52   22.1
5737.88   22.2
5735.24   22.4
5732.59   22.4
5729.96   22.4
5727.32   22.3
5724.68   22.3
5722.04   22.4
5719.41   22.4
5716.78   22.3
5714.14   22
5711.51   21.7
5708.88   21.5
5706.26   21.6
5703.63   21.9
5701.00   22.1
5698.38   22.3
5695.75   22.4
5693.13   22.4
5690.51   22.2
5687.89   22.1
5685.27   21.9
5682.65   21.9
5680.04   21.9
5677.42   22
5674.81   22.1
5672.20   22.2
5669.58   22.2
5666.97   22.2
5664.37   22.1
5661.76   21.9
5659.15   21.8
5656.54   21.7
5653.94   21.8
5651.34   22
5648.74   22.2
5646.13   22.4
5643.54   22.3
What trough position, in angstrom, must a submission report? 5914.95 angstrom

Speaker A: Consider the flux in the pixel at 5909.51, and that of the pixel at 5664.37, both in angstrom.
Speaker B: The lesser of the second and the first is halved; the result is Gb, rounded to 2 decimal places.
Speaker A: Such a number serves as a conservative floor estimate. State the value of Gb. 10.65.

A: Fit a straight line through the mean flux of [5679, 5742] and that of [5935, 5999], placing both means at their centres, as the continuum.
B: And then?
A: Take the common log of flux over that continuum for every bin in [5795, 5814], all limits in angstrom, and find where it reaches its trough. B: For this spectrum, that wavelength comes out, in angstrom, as 5796.31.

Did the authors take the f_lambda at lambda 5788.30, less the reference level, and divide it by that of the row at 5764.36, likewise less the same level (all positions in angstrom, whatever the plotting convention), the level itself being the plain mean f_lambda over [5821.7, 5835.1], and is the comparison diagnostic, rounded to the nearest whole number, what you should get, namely 1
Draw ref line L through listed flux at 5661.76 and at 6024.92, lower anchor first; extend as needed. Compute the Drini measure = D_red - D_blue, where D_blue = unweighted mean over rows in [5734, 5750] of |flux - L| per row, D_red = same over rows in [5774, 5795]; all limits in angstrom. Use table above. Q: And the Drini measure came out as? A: -0.20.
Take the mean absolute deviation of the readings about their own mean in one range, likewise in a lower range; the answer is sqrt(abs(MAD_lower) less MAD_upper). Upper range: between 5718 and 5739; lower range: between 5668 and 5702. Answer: 0.28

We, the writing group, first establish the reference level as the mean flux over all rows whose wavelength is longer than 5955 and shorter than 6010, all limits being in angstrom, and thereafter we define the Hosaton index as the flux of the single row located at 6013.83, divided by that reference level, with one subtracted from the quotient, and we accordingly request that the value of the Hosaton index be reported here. -0.01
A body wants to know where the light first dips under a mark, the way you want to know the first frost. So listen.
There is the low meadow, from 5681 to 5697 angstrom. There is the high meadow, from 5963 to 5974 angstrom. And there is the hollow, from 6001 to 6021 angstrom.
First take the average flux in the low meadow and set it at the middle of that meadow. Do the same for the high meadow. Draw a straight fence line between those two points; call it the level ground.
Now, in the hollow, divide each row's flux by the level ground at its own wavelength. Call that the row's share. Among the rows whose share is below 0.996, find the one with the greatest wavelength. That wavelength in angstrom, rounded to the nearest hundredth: 6019.37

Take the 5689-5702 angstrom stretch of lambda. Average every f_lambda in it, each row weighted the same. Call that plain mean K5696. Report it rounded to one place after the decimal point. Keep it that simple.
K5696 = 22.3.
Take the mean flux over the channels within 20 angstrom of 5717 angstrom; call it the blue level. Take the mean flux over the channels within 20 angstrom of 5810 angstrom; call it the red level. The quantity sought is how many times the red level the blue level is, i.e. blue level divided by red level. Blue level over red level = 1.00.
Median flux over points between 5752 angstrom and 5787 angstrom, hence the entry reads 21.8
